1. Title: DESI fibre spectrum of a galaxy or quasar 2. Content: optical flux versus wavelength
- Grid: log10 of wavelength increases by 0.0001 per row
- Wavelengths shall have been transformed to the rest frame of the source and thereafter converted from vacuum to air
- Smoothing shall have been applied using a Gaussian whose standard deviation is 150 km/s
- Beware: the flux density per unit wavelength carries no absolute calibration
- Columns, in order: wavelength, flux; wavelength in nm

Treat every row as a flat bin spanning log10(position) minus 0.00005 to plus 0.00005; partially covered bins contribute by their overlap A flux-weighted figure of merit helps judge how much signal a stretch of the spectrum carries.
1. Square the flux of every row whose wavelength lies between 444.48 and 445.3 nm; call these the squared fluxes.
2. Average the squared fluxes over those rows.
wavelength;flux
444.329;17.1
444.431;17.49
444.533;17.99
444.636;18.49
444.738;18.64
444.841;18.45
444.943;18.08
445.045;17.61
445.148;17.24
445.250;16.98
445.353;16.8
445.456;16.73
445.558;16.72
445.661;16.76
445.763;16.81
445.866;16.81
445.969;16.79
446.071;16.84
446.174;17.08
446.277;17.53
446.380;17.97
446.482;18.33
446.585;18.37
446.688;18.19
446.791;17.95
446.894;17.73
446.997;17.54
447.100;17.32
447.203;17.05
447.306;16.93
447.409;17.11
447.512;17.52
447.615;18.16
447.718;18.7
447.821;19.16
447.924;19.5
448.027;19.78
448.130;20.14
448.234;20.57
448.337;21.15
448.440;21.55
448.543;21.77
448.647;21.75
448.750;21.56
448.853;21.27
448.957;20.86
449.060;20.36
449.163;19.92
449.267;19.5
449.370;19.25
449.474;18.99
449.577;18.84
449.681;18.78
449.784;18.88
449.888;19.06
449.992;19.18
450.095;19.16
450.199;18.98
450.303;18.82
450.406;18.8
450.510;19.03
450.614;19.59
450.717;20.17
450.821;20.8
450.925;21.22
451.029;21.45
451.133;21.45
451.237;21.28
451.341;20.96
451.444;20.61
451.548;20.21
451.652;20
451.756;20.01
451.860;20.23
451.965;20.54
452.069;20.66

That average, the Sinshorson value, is 322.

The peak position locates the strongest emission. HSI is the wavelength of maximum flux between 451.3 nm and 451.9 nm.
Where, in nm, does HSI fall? 451.341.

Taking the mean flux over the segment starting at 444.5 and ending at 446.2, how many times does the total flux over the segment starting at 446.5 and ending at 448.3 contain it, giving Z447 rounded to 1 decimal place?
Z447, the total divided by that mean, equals 18.0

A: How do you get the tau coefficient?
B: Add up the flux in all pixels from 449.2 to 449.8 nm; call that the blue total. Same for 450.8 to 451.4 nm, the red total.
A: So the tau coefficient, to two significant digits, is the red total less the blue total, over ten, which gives 1.3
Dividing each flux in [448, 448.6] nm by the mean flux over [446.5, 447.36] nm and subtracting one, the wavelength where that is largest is 448.543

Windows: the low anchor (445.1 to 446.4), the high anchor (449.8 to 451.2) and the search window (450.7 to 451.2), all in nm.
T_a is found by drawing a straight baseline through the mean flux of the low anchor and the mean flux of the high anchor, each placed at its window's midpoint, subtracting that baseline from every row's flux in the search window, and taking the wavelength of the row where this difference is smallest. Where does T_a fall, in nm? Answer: 450.717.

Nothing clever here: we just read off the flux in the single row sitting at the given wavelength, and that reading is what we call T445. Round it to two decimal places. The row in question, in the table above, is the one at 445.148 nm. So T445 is 17.24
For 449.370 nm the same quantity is 19.25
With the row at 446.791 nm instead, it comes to 17.95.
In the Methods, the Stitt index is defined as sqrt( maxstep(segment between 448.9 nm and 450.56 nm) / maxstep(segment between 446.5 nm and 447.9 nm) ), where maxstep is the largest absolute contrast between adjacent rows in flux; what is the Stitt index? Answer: 0.88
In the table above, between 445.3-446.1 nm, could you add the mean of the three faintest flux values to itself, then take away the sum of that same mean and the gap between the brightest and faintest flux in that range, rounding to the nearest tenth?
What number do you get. 16.6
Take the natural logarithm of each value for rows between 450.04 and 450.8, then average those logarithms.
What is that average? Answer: 2.96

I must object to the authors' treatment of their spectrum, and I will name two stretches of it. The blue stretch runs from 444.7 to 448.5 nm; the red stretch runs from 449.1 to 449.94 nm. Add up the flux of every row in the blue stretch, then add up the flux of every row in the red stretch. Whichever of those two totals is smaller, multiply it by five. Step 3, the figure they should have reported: 766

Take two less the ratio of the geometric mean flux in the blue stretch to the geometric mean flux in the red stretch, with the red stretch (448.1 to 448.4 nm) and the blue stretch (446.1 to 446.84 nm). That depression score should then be 1.13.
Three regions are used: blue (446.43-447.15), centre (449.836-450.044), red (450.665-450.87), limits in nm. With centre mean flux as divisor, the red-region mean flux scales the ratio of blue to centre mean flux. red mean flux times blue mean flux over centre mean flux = 19.2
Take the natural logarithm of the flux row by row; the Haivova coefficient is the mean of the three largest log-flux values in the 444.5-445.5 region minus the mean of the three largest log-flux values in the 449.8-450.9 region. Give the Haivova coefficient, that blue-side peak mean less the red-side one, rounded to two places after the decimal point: -0.09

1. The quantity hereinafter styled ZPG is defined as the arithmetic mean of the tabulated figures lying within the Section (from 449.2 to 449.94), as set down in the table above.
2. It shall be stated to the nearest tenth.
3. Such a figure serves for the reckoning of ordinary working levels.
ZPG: 19.0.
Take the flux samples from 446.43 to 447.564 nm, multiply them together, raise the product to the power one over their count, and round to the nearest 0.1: 17.6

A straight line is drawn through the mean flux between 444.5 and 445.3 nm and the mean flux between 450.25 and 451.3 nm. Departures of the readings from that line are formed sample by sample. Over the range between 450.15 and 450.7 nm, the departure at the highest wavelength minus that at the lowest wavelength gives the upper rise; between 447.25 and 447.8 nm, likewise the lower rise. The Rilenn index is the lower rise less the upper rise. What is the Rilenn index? 1.16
